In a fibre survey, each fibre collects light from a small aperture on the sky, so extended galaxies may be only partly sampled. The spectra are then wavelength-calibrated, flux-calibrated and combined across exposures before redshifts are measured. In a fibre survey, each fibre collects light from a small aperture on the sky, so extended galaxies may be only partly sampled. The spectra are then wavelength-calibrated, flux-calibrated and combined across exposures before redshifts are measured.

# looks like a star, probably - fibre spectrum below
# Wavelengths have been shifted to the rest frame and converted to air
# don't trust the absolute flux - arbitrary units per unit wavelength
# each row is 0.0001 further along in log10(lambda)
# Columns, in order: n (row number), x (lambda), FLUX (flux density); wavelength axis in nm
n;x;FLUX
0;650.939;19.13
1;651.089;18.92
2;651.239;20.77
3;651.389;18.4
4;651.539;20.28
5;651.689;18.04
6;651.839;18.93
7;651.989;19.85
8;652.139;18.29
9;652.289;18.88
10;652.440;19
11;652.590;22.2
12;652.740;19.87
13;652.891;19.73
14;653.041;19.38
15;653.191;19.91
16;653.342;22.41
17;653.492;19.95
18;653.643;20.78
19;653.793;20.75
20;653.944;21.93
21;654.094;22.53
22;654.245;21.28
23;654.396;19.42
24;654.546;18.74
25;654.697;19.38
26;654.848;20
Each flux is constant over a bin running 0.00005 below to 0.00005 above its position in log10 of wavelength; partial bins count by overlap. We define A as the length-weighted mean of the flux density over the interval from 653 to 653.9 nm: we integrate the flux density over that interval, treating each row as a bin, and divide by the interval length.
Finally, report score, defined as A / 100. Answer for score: 0.206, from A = 20.6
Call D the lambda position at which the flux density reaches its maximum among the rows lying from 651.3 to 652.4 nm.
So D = 651.539 nm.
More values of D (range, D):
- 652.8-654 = 653.342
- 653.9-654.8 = 654.094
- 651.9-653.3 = 652.590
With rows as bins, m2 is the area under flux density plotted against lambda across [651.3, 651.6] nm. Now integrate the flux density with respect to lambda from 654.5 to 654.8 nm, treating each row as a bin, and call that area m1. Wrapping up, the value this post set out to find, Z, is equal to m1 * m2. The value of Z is 33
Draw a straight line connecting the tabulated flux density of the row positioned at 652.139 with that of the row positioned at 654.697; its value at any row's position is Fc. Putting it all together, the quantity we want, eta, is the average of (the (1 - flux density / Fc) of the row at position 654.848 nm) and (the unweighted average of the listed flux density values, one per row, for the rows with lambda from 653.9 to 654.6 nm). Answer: 10.4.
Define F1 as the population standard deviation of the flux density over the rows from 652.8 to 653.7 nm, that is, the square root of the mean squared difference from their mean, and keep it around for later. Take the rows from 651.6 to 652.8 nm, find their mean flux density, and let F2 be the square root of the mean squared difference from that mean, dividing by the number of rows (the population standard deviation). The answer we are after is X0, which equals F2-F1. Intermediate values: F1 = 1.01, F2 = 1.22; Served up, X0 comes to 0.22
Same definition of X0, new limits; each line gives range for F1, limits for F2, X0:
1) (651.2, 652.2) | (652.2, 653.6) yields 0.22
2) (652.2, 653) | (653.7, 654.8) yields 0.13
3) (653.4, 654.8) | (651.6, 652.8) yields 0.04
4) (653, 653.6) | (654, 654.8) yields 0.24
